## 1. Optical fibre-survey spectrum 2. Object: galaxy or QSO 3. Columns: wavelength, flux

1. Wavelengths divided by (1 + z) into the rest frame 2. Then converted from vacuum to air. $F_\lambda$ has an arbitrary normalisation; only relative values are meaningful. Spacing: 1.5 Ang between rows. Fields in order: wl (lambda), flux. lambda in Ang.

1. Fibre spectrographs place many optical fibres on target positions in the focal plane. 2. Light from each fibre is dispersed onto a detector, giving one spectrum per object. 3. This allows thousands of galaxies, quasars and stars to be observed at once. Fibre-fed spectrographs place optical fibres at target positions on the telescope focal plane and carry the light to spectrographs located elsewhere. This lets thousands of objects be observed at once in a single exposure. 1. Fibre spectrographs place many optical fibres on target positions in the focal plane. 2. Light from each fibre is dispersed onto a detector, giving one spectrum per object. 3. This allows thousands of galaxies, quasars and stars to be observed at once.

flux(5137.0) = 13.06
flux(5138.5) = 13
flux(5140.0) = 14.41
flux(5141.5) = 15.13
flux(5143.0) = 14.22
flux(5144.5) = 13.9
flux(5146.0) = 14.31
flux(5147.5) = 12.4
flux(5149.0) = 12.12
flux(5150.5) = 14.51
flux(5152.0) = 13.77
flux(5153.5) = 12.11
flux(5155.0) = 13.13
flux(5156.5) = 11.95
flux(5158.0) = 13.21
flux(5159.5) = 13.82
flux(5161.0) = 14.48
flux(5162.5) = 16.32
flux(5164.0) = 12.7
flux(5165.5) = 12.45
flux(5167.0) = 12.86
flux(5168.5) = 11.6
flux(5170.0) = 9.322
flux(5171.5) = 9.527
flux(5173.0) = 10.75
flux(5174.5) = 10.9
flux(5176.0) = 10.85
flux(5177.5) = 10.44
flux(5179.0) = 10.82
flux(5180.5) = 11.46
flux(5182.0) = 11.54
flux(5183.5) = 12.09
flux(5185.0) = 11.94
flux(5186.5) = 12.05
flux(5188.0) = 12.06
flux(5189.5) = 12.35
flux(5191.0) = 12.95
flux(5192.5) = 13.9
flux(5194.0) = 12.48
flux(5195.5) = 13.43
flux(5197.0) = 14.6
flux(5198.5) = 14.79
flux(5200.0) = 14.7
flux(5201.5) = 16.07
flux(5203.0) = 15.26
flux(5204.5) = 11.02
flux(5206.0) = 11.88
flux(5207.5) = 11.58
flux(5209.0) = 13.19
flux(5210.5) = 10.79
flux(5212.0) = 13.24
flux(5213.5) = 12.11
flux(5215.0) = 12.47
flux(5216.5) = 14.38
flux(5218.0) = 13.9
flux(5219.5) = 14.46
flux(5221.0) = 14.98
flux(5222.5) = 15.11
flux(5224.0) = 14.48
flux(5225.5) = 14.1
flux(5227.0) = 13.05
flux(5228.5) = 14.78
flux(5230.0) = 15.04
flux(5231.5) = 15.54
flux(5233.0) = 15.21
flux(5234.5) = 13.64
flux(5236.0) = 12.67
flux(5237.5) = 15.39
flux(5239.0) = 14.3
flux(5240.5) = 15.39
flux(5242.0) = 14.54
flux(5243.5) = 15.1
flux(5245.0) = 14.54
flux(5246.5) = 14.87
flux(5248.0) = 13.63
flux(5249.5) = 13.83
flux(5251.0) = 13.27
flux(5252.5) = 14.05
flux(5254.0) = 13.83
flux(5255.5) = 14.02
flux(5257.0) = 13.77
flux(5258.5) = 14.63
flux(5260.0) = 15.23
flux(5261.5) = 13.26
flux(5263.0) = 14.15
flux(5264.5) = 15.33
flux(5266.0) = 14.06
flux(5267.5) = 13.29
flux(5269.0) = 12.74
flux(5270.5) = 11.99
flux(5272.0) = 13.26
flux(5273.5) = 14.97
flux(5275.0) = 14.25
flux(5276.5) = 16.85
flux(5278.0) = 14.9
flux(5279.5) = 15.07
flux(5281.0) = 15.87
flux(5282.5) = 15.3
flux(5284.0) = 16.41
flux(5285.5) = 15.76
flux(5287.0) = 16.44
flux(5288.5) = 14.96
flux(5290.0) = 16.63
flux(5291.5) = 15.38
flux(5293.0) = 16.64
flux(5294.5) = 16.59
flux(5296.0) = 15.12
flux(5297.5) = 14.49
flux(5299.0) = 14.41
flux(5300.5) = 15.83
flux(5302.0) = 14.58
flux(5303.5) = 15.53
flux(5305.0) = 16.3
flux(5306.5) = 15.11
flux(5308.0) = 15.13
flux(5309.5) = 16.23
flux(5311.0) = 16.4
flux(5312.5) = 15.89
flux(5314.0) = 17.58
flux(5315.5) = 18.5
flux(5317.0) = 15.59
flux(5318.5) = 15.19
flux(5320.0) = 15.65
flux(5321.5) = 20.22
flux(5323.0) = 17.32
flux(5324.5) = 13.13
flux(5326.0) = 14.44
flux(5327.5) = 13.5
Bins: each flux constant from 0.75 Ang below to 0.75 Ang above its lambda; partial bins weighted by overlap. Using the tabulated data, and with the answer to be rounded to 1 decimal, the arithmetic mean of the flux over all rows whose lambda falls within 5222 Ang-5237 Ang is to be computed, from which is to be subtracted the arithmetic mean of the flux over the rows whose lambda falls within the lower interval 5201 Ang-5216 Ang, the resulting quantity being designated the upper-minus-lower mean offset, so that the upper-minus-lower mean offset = 1.6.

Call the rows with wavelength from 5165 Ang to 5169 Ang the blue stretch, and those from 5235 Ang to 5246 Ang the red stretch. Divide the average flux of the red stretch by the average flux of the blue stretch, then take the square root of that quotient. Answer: 1.09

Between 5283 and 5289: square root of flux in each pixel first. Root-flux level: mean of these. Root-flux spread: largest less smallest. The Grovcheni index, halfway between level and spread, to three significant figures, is 2.09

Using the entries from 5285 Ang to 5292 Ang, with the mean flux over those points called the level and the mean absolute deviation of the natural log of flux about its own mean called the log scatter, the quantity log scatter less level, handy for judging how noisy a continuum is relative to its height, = -15.8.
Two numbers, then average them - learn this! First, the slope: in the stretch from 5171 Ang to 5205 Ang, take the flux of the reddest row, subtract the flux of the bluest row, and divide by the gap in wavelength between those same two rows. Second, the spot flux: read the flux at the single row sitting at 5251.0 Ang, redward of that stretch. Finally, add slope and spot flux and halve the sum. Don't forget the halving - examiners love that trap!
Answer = 6.7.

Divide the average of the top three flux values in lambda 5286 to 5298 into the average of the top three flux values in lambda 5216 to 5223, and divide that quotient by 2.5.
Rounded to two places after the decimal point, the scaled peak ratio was 0.36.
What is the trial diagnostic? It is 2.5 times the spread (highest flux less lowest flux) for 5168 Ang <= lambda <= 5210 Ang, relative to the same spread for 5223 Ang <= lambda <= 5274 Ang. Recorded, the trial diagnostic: 4.8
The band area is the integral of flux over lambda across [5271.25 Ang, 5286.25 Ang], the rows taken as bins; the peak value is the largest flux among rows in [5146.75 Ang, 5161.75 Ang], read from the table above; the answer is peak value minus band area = -214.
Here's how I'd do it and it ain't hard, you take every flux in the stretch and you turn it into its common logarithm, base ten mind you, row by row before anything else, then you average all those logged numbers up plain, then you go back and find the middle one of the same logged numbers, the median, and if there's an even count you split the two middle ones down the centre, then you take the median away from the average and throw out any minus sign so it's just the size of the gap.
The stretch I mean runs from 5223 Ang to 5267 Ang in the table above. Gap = 0.0004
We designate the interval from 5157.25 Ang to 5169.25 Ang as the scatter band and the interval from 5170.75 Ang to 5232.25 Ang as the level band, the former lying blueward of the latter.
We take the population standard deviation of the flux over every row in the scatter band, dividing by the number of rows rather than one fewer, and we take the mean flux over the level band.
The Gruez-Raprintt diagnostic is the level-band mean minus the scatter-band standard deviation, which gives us 11.6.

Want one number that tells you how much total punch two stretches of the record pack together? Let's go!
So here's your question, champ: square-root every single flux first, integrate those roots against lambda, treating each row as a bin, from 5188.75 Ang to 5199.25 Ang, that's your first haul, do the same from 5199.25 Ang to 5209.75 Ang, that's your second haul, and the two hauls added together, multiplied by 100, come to 7688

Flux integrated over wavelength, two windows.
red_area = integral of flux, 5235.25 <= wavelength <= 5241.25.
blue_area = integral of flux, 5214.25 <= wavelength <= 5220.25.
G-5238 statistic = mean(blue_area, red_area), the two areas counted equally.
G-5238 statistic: 85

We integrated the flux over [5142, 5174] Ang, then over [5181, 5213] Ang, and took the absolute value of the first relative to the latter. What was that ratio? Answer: 0.99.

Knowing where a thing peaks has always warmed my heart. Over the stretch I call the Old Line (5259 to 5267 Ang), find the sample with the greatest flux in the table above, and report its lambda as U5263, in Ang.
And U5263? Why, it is 5264.5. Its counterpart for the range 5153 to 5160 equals 5159.5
